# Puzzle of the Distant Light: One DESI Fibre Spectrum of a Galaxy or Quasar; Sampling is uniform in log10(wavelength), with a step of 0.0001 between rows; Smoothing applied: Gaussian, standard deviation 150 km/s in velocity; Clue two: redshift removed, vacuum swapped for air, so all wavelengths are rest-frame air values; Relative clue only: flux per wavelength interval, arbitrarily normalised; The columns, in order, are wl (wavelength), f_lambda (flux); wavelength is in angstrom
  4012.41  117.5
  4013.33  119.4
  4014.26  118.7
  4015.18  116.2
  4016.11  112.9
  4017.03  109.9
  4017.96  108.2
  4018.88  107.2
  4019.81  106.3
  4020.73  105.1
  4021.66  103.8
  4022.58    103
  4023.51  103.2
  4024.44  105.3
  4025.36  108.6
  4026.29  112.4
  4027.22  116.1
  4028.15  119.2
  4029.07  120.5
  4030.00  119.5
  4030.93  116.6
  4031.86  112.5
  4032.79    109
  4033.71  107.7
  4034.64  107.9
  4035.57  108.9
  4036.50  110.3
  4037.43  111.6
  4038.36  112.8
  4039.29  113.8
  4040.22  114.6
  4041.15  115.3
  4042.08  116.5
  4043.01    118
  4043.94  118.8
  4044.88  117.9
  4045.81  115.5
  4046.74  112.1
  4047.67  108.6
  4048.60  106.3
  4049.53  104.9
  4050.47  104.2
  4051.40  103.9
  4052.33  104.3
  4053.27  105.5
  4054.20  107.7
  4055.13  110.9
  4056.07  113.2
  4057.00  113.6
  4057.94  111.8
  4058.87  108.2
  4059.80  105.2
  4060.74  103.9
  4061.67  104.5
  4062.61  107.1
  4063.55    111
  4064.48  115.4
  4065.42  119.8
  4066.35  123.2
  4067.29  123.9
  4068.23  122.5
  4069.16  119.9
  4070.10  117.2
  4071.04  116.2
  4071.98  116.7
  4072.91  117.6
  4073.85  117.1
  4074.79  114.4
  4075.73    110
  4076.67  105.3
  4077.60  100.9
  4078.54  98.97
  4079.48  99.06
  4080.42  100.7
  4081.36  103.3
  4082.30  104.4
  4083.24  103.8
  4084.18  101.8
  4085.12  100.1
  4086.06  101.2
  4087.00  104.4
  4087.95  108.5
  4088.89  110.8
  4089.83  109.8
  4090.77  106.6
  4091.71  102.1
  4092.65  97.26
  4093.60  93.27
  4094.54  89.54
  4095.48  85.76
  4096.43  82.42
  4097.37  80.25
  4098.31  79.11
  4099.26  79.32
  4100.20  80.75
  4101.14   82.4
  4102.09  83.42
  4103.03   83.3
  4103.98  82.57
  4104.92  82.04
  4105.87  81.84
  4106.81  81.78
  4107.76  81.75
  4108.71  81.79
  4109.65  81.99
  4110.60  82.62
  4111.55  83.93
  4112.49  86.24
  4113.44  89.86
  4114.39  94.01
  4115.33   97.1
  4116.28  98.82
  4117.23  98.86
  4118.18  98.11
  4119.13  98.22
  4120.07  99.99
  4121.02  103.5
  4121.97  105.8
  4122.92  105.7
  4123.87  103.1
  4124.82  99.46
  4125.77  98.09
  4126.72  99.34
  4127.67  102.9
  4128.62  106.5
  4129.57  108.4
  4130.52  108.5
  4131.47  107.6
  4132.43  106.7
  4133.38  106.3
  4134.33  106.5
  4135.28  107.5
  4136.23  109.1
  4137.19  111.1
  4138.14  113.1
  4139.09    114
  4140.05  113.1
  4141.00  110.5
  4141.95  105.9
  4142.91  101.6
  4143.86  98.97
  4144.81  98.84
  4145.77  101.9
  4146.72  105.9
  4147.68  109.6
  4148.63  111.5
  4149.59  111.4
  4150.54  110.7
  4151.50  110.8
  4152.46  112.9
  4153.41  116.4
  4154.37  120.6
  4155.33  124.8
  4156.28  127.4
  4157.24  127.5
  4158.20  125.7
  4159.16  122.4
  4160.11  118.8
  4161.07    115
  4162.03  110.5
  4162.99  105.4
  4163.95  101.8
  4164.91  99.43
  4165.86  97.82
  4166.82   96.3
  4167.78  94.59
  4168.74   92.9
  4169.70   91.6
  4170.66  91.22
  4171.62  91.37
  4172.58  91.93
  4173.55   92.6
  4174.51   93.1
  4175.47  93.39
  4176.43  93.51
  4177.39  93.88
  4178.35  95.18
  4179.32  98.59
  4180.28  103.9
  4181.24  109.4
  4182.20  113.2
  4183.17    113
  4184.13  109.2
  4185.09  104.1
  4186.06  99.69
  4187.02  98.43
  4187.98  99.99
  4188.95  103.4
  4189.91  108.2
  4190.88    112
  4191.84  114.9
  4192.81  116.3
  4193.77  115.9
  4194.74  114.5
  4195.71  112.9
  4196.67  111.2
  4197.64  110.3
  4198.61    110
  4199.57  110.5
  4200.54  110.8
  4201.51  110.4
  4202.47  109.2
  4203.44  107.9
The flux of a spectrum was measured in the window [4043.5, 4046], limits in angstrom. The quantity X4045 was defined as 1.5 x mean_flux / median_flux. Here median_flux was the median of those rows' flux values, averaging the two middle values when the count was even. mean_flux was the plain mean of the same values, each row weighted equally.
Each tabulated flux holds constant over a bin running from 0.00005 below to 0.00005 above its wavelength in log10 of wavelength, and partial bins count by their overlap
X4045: 1.49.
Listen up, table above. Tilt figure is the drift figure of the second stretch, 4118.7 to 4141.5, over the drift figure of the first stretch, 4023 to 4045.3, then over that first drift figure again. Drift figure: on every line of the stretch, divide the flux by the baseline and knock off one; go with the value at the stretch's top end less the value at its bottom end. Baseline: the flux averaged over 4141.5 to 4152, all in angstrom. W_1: 6.0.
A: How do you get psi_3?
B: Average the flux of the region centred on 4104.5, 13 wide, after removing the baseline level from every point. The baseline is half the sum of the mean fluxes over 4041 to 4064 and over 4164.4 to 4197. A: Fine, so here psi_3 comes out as -24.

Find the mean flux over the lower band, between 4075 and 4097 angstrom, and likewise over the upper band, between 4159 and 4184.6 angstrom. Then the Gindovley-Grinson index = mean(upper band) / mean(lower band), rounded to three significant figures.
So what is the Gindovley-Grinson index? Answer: 1.00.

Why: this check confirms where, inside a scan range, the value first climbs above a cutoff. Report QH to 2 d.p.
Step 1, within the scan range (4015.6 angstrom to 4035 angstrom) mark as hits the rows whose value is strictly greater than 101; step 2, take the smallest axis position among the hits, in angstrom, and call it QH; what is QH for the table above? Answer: 4016.11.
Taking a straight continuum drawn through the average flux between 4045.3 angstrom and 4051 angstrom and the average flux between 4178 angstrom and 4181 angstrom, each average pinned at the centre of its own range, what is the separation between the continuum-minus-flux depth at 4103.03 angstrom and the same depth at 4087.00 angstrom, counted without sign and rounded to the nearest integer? 20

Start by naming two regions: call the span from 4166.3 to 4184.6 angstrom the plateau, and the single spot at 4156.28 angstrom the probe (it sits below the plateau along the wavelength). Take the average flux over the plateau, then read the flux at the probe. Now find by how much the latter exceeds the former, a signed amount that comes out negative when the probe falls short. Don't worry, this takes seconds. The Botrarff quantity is 30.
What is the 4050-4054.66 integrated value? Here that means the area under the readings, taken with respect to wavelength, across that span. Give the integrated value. 490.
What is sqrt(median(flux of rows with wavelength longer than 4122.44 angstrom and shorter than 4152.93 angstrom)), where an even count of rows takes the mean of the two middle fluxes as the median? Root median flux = 10.3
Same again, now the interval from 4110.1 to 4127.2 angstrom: 9.9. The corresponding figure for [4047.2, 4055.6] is 10.3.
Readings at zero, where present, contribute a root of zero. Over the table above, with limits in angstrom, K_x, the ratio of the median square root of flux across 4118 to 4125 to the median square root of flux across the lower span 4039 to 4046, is 0.94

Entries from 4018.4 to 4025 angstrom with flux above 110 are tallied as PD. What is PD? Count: 0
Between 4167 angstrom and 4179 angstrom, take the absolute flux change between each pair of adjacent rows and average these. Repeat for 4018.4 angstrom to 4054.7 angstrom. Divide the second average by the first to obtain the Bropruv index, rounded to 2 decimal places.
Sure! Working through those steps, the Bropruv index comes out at 2.54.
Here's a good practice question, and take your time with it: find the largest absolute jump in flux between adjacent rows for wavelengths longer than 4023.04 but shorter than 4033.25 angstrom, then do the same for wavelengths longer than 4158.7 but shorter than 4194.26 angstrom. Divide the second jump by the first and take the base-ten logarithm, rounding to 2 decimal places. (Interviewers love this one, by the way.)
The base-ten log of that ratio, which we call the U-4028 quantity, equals 0.13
